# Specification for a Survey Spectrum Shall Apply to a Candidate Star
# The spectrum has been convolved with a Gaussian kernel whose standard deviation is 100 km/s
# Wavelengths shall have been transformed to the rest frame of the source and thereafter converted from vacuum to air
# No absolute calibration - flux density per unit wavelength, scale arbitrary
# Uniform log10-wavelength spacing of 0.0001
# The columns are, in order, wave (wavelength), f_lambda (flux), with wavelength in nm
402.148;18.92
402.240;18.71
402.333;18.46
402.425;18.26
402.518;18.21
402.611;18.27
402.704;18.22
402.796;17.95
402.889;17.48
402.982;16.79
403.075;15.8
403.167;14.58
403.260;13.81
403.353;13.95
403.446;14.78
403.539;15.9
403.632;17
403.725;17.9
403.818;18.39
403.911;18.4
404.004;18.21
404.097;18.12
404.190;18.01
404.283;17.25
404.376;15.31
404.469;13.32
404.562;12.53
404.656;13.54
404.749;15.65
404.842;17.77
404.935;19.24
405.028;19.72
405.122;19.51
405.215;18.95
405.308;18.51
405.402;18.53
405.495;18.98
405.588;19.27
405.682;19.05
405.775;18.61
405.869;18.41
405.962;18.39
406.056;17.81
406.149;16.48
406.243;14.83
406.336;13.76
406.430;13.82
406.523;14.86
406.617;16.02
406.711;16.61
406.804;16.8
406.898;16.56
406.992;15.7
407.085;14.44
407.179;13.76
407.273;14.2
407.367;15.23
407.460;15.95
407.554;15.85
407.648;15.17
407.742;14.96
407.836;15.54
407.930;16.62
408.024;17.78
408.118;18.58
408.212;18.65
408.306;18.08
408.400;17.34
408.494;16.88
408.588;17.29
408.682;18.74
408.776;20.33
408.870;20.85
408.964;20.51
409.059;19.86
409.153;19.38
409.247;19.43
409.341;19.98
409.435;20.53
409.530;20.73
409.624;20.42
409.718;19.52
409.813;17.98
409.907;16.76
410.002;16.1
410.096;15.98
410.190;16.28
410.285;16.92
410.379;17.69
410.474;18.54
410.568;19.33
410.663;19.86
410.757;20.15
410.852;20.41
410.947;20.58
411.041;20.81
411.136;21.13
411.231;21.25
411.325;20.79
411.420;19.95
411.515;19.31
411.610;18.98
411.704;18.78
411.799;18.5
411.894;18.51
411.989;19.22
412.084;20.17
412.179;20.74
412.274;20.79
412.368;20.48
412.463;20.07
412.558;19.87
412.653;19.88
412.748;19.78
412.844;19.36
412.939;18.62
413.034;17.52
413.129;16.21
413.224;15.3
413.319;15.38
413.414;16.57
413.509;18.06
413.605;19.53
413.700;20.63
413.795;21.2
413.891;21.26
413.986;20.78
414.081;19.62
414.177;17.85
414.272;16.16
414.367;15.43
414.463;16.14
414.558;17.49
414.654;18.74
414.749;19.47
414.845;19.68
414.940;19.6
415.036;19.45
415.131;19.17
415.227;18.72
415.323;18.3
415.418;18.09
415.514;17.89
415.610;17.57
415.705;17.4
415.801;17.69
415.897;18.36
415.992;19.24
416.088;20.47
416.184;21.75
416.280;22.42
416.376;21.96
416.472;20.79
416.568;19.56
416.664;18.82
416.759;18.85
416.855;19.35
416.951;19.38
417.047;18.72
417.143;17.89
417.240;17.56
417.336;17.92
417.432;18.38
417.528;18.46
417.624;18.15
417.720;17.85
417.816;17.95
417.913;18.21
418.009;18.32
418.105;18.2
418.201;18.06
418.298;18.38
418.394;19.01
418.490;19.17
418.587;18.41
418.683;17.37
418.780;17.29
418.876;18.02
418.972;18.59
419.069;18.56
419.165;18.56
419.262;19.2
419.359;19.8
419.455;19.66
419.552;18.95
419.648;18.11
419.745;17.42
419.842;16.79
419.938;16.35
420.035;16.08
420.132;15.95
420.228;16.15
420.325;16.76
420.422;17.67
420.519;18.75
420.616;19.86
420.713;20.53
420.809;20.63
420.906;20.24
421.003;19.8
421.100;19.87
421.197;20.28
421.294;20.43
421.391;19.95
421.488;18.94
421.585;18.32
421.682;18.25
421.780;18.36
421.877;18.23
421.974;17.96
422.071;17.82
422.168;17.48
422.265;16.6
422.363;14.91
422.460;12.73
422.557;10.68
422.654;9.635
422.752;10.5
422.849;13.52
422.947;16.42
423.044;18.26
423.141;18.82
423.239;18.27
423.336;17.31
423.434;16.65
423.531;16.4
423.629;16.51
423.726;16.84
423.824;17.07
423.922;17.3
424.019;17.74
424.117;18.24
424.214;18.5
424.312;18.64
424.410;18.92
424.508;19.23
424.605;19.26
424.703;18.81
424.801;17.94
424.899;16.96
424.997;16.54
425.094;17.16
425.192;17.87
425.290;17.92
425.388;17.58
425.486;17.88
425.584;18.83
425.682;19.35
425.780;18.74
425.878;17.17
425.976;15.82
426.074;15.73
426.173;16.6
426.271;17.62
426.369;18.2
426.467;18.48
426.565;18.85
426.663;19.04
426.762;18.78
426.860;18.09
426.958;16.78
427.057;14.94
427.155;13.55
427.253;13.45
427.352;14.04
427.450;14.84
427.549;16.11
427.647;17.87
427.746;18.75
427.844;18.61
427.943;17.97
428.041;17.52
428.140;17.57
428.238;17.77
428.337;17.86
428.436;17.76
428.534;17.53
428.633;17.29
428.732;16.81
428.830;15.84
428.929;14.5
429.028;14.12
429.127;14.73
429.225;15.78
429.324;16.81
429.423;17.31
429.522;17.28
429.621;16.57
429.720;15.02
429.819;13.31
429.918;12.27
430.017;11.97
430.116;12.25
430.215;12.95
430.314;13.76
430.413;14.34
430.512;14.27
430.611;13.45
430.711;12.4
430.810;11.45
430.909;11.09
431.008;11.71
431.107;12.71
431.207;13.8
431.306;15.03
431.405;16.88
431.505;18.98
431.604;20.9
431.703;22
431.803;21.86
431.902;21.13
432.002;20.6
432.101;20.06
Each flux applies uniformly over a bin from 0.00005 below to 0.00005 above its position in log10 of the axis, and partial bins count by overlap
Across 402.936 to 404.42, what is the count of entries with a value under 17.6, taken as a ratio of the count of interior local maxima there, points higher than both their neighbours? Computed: 10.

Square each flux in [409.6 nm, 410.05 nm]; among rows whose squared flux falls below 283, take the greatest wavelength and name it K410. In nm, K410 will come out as 410.002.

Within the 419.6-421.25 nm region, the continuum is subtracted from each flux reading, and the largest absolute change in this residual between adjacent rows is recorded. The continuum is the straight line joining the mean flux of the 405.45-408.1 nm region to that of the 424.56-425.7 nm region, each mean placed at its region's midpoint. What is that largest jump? 1.1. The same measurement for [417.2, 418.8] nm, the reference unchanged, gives 1.0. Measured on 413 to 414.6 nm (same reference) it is 1.8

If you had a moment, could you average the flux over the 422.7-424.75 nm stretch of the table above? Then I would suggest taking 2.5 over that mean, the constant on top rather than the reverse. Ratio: 0.145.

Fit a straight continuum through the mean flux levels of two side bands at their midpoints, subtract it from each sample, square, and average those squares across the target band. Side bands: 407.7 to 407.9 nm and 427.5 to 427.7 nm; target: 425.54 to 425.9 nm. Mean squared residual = 4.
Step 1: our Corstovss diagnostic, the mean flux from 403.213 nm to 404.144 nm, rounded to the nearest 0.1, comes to 16.6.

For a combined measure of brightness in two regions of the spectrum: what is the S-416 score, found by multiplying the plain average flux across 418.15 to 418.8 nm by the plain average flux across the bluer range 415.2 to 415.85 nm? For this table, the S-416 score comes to 327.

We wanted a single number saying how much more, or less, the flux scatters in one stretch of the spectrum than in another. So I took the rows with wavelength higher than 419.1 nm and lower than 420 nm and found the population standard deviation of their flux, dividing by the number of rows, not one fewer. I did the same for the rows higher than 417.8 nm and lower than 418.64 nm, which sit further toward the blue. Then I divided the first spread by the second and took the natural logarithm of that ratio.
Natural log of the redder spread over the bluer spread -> 1.1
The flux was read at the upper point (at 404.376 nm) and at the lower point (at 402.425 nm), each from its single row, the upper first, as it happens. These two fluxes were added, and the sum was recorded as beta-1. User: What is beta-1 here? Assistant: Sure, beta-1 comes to 33.6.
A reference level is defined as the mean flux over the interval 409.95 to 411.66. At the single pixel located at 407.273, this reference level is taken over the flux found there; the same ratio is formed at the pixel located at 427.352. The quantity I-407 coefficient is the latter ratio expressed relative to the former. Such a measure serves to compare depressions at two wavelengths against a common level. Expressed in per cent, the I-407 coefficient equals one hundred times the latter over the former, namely 101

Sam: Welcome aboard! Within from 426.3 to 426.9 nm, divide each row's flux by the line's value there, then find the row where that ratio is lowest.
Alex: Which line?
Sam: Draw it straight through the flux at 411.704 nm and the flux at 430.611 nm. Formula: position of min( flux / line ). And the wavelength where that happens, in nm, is 426.369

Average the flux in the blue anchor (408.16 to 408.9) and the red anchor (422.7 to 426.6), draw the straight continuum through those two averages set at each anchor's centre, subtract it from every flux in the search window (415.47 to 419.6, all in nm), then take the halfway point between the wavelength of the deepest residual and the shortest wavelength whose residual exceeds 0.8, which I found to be 415.85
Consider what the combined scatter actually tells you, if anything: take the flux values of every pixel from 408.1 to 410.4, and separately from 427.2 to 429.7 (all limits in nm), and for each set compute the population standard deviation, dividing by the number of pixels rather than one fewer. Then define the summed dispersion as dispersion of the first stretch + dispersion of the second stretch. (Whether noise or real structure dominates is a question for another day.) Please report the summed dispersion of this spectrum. 3.06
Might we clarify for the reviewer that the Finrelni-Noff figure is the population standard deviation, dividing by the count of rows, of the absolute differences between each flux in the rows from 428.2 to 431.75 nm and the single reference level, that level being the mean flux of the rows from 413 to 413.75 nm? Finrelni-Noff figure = 2.0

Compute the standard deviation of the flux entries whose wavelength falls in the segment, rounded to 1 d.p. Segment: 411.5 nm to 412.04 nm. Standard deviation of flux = 0.3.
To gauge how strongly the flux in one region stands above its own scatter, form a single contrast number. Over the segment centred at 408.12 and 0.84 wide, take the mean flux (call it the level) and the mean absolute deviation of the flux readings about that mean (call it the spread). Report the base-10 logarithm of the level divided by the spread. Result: 1.2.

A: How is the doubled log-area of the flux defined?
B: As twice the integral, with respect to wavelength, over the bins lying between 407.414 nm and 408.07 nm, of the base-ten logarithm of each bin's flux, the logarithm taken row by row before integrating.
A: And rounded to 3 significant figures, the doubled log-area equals 1.58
